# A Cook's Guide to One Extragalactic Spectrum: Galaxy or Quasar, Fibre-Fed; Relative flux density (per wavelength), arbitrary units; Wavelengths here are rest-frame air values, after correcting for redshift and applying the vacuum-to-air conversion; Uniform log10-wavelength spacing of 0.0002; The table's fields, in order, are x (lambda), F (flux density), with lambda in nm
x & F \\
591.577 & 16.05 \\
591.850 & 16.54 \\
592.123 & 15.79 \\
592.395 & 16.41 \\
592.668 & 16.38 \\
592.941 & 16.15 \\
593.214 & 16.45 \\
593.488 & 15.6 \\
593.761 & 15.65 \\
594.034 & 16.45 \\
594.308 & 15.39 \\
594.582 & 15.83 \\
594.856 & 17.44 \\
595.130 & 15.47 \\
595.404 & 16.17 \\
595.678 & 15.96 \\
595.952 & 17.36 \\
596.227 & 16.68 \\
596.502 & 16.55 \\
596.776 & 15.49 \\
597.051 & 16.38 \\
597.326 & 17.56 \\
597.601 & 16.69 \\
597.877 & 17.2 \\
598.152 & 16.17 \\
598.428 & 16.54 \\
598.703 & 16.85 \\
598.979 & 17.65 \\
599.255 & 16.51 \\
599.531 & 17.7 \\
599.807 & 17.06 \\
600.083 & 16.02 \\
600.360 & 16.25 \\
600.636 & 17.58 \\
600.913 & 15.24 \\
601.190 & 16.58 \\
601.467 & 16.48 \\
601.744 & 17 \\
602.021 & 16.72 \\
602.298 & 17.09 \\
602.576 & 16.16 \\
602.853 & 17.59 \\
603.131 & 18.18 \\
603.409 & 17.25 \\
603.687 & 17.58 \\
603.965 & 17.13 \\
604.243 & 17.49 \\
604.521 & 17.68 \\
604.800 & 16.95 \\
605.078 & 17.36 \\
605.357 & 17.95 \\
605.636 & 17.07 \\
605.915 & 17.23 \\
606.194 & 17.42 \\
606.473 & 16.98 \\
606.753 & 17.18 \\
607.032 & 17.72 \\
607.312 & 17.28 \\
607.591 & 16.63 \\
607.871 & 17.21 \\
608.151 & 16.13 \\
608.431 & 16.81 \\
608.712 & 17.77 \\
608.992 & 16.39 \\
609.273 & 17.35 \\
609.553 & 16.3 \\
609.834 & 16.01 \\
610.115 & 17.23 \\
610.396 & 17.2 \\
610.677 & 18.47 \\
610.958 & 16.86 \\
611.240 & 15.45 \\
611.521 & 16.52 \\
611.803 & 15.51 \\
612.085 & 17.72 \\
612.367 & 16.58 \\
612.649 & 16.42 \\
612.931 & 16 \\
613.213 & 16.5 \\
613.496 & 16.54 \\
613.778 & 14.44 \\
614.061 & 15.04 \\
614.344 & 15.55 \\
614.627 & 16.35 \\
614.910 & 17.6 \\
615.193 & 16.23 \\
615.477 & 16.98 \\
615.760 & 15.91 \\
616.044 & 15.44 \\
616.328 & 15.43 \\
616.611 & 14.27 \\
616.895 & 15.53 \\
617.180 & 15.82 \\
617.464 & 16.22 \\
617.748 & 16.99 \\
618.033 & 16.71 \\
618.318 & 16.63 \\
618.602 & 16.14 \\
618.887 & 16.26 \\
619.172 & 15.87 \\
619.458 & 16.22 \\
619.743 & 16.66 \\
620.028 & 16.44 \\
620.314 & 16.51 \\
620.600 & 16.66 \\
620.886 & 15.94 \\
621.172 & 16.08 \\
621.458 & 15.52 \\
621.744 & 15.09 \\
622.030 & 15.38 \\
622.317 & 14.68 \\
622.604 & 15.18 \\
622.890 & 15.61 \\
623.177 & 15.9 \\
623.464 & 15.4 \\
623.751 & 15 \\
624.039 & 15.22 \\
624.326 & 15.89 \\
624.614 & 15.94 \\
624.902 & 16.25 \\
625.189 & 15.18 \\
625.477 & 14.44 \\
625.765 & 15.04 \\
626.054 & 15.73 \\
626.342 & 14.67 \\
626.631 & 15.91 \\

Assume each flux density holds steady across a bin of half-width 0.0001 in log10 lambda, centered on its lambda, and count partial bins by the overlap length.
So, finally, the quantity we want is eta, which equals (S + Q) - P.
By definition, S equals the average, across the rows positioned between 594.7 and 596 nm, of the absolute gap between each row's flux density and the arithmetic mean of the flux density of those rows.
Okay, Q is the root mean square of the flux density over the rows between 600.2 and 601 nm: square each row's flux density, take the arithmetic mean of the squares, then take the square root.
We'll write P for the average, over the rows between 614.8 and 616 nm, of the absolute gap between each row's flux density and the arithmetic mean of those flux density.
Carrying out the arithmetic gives 16.5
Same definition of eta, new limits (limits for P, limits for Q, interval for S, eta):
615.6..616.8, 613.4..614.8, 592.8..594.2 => 15.5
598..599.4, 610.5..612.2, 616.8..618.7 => 16.8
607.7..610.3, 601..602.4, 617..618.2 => 16.7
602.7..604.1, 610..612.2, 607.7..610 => 17.2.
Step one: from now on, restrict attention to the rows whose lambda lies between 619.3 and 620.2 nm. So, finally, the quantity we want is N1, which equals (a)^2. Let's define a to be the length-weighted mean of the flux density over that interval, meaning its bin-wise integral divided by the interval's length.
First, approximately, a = 16.4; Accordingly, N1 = 270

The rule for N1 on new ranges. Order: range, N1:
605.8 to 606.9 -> 296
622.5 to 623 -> 238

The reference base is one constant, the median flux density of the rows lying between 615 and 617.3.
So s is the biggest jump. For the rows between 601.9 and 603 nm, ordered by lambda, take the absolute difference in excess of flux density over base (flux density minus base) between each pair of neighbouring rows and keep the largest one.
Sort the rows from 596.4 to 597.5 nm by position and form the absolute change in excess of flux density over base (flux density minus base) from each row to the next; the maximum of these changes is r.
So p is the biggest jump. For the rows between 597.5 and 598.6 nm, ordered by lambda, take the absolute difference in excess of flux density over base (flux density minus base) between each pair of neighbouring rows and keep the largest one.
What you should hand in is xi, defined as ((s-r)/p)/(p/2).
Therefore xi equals 0.47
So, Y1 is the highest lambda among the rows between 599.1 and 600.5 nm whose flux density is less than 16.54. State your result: 600.360 nm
